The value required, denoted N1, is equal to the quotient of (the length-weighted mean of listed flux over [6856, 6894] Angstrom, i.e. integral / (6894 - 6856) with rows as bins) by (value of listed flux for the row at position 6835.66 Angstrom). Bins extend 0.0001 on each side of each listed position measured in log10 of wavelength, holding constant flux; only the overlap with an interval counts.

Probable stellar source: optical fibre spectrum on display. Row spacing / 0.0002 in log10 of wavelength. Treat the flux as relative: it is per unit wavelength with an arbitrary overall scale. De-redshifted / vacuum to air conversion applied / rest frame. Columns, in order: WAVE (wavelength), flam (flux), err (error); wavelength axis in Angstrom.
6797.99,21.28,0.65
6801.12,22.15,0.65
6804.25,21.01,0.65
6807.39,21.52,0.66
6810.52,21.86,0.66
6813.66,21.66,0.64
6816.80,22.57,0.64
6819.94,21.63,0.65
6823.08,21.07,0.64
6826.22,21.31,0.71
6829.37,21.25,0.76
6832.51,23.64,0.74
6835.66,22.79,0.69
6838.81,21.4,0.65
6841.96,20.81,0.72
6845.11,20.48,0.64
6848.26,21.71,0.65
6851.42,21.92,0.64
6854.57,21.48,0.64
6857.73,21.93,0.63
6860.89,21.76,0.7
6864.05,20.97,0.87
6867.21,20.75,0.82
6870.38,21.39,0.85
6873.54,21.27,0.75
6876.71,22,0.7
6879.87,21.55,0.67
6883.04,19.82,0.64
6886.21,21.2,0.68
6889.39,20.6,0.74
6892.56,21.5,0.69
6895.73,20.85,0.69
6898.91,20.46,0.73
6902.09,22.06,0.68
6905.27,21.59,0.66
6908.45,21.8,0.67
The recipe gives 0.93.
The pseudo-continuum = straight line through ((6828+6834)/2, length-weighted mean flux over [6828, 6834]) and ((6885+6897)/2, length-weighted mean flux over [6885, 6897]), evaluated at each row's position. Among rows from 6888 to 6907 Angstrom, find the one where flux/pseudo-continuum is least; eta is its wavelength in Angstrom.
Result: 6889.39 Angstrom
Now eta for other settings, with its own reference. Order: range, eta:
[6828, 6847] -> 6845.11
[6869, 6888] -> 6883.04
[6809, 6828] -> 6823.08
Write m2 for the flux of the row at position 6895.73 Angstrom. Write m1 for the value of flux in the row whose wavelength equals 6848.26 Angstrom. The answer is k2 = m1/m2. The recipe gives 1.04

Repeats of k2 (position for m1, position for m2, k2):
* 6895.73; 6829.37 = 0.98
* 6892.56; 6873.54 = 1.01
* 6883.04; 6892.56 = 0.92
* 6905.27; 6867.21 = 1.04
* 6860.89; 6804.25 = 1.04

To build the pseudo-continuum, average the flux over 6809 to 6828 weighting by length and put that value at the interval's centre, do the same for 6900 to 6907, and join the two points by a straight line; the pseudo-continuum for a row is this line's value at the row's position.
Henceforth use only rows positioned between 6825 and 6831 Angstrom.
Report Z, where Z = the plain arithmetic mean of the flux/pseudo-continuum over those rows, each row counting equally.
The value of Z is 0.98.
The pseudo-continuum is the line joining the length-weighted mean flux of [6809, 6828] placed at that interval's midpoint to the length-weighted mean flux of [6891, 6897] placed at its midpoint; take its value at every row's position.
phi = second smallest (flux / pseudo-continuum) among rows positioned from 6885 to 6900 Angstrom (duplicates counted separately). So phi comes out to 0.97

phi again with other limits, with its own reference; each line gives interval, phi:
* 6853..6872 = 0.98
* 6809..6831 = 0.98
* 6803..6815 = 0.99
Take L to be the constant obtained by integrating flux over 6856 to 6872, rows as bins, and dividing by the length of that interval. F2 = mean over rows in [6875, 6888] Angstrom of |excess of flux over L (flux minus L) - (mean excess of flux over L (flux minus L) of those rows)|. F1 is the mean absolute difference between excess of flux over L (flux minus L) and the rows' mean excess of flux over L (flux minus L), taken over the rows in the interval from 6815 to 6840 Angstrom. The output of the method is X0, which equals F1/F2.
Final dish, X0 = 1.2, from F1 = 0.78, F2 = 0.66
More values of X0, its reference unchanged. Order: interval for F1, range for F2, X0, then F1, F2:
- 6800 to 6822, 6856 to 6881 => 1.0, 0.36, 0.36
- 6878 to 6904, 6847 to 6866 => 2.1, 0.57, 0.27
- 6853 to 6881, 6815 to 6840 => 0.4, 0.32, 0.78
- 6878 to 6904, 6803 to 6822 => 1.7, 0.57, 0.34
